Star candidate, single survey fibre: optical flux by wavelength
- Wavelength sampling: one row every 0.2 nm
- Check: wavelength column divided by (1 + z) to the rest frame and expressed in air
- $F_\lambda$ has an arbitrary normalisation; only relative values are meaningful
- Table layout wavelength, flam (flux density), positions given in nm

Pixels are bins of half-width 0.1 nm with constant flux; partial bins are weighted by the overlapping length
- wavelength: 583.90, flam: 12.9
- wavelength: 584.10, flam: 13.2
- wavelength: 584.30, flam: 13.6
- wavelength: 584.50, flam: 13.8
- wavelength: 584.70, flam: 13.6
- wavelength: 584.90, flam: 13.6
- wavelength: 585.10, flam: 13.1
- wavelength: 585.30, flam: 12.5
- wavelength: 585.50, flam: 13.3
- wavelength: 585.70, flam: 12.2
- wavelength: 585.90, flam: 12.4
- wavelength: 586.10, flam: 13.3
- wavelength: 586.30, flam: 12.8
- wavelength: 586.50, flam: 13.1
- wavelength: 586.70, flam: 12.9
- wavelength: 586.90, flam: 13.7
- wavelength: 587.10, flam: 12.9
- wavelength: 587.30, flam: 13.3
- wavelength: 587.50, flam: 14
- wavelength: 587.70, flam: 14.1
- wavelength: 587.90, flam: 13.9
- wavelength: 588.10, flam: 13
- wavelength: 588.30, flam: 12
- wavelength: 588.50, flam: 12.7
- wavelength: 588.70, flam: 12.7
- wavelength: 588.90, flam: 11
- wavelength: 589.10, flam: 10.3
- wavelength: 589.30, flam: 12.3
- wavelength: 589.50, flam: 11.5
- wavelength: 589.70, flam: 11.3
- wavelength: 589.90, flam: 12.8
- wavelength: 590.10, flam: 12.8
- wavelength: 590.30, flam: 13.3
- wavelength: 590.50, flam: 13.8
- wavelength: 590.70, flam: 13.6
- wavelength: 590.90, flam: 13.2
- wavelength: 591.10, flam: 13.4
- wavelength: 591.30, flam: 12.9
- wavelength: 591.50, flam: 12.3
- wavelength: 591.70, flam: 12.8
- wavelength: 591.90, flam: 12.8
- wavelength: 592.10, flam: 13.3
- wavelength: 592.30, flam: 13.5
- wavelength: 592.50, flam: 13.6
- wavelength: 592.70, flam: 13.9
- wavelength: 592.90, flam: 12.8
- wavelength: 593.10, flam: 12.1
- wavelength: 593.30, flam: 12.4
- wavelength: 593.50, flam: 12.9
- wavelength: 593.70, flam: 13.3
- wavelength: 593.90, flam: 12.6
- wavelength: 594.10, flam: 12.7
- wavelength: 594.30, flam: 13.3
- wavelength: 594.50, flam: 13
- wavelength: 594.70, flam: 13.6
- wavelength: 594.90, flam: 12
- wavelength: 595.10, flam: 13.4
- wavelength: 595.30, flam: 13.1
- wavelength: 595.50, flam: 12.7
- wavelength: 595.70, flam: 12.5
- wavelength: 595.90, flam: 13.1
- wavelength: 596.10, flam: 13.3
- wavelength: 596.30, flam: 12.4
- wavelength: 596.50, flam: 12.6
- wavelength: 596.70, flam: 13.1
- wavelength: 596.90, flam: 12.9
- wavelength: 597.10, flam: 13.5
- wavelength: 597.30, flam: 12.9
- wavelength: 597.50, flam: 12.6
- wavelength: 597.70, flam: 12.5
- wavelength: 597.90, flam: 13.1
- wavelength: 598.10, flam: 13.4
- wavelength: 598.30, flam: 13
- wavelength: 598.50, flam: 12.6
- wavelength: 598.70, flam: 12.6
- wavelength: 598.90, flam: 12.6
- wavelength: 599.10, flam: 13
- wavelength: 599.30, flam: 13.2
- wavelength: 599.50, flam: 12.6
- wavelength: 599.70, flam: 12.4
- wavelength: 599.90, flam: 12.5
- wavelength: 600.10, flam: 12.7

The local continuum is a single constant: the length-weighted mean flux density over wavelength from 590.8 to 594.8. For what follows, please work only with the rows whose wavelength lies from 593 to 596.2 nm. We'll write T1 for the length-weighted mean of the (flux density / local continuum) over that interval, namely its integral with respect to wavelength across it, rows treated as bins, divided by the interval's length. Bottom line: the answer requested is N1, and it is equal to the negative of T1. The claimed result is -0.989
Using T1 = 0.9889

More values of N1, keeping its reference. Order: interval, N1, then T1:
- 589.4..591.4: -0.988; 0.9877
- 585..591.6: -0.983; 0.9831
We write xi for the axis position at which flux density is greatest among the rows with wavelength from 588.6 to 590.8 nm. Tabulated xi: 590.50 nm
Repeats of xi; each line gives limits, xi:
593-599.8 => 594.70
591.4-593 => 592.70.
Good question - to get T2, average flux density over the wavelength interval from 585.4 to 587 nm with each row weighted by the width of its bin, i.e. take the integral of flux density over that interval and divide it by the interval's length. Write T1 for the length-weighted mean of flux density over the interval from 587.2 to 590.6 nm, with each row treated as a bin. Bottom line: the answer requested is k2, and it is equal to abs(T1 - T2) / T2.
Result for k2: 0.025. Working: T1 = 12.6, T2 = 13.0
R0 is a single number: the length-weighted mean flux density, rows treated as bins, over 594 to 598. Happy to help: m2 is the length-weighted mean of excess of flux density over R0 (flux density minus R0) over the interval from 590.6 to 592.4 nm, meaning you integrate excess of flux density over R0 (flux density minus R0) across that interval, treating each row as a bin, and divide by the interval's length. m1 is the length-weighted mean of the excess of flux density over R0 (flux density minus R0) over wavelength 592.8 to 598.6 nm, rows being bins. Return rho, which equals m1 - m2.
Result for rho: -0.21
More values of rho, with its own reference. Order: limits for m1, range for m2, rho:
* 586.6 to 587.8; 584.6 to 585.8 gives 0.43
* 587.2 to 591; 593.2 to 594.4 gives -0.15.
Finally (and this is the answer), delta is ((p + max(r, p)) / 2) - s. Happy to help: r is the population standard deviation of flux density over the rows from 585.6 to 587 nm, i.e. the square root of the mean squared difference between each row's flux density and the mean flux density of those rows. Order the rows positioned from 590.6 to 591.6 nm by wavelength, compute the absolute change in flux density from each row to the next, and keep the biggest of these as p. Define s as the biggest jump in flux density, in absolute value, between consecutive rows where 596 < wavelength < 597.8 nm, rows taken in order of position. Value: -0.3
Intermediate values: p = 0.6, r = 0.48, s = 0.9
